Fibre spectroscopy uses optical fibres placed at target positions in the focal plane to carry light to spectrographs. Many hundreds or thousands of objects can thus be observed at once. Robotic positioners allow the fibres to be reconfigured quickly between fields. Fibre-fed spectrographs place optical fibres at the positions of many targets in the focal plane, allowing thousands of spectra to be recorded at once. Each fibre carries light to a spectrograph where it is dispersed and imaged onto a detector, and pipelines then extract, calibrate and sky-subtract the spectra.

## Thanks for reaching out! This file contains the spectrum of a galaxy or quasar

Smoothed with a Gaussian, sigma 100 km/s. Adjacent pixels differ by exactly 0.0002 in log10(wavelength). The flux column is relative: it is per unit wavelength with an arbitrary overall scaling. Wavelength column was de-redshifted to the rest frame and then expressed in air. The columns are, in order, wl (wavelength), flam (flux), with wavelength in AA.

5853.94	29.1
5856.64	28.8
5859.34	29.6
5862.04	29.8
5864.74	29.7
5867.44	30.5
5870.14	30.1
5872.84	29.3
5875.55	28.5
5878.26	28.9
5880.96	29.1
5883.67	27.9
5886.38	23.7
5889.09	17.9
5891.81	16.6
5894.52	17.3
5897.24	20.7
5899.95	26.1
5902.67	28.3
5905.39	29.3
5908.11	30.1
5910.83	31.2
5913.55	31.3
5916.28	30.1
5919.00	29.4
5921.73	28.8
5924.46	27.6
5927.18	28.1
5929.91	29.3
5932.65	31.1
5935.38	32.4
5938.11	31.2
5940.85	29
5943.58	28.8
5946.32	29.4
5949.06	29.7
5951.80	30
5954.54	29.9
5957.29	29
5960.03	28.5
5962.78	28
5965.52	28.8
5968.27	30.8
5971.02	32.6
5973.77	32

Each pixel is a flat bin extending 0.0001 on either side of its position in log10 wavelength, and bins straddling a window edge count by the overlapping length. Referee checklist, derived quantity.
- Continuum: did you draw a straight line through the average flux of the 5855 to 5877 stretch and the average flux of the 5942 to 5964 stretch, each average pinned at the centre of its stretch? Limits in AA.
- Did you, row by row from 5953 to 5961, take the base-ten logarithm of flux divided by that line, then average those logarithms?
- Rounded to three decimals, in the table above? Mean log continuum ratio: 0.000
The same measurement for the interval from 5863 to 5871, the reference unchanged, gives 0.008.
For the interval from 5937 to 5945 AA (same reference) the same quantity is 0.006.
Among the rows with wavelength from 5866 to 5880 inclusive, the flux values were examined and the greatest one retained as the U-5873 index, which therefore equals 30.5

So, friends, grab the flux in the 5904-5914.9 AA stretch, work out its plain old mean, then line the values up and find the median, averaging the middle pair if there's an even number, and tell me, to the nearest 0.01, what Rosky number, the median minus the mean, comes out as 0.17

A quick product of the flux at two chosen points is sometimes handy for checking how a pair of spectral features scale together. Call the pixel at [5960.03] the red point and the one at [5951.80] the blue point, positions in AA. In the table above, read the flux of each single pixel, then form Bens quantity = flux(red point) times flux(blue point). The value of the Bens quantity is 855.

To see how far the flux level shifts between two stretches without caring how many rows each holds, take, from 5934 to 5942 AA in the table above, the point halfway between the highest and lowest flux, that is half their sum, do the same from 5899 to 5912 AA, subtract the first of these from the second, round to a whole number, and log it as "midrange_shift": -2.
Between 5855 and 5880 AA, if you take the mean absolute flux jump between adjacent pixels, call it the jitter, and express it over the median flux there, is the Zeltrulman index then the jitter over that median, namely 0.018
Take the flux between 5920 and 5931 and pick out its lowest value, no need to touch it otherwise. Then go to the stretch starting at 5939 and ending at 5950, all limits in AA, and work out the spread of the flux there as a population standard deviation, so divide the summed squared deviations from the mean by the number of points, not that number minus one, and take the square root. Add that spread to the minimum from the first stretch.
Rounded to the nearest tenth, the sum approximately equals 27.9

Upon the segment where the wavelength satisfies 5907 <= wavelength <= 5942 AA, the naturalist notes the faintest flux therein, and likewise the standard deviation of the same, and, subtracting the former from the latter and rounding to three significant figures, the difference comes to -26.2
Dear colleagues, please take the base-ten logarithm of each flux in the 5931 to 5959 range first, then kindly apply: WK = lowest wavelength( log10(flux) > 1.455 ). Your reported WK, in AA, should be 5932.65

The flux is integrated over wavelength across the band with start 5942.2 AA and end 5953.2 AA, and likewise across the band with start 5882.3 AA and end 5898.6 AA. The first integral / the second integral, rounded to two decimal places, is 0.96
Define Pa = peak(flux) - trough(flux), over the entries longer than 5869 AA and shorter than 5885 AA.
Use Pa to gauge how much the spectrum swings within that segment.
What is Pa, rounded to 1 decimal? 2.2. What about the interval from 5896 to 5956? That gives 11.7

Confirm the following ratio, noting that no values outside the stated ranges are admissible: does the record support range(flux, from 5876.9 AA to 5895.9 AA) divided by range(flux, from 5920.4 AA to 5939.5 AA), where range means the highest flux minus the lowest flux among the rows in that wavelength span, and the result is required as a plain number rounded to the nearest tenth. 2.6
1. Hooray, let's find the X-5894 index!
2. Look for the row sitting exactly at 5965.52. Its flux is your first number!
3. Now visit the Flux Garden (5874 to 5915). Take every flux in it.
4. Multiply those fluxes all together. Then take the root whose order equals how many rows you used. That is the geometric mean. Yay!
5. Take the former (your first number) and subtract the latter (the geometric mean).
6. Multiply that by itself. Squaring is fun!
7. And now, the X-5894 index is 13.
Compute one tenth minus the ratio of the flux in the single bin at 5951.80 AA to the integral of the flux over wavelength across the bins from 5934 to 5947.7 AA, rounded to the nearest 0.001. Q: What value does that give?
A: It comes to 0.027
